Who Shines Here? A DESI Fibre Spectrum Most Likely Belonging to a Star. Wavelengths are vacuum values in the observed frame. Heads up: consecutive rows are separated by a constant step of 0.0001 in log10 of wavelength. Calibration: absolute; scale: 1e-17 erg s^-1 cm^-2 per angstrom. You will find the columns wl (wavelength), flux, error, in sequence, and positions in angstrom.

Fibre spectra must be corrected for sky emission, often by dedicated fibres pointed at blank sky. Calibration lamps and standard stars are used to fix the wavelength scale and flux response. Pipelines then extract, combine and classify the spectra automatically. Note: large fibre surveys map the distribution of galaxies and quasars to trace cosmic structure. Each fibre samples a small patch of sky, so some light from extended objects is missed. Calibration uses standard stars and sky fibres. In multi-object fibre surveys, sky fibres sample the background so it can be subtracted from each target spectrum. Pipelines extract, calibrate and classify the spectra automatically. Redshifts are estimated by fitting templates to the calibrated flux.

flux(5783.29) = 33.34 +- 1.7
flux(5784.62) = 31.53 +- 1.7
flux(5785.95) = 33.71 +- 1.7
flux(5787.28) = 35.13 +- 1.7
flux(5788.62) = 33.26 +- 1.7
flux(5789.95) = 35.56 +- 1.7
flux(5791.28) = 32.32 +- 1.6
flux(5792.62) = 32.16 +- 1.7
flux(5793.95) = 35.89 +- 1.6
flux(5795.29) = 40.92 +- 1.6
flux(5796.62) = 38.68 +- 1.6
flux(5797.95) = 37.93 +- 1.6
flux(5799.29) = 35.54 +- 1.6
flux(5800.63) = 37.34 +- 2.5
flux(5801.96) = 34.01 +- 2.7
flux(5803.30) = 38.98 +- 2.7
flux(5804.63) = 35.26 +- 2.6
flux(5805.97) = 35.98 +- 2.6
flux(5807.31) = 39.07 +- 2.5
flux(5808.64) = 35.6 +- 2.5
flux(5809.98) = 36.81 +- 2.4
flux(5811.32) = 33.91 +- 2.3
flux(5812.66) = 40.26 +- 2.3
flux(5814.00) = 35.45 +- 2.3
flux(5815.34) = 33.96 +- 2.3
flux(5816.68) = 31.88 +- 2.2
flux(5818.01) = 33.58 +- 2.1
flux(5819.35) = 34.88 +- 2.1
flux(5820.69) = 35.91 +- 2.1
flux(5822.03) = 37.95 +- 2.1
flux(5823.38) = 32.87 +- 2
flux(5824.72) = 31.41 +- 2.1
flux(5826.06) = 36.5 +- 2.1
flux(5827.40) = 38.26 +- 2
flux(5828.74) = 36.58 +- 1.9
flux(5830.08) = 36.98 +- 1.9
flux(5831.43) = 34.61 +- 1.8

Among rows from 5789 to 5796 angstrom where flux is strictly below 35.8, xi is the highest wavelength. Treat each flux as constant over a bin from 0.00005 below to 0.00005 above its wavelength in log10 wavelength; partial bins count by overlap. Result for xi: 5792.62 angstrom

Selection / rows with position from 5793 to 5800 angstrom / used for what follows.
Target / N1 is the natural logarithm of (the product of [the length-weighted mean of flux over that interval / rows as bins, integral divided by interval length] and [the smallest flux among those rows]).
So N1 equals 7.20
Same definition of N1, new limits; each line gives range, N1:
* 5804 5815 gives 7.12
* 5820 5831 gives 7.02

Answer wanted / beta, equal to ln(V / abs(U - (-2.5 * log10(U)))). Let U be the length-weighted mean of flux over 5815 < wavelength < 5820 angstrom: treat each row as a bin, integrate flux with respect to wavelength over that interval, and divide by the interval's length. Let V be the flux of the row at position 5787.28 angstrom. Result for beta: -0.063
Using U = 33.6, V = 35.13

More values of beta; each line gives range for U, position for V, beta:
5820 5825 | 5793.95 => -0.072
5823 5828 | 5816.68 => -0.194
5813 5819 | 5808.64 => -0.065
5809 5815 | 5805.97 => -0.112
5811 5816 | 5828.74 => -0.087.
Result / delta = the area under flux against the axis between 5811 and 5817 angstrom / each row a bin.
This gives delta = 212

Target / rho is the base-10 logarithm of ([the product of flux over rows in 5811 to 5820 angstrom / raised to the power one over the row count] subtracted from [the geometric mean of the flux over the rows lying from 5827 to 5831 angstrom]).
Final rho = 0.4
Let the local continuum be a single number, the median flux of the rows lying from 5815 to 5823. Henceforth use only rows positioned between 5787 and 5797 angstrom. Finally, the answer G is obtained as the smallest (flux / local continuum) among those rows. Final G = 0.93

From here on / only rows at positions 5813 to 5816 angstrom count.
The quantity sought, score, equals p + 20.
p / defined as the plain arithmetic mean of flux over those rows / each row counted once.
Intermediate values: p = 35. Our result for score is 54.7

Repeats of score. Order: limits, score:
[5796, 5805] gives 56.8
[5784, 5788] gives 53.5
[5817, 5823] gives 55.6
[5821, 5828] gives 55.4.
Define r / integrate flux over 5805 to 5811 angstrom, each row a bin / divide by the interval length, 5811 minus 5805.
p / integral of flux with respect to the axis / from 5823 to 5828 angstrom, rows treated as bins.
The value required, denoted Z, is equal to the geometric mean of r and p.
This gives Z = 79.9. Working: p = 174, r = 36.6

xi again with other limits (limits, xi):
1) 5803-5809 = 5808.64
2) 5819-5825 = 5824.72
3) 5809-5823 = 5819.35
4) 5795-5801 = 5799.29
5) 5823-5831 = 5824.72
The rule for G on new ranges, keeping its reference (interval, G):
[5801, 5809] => 0.99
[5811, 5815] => 0.99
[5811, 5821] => 0.93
